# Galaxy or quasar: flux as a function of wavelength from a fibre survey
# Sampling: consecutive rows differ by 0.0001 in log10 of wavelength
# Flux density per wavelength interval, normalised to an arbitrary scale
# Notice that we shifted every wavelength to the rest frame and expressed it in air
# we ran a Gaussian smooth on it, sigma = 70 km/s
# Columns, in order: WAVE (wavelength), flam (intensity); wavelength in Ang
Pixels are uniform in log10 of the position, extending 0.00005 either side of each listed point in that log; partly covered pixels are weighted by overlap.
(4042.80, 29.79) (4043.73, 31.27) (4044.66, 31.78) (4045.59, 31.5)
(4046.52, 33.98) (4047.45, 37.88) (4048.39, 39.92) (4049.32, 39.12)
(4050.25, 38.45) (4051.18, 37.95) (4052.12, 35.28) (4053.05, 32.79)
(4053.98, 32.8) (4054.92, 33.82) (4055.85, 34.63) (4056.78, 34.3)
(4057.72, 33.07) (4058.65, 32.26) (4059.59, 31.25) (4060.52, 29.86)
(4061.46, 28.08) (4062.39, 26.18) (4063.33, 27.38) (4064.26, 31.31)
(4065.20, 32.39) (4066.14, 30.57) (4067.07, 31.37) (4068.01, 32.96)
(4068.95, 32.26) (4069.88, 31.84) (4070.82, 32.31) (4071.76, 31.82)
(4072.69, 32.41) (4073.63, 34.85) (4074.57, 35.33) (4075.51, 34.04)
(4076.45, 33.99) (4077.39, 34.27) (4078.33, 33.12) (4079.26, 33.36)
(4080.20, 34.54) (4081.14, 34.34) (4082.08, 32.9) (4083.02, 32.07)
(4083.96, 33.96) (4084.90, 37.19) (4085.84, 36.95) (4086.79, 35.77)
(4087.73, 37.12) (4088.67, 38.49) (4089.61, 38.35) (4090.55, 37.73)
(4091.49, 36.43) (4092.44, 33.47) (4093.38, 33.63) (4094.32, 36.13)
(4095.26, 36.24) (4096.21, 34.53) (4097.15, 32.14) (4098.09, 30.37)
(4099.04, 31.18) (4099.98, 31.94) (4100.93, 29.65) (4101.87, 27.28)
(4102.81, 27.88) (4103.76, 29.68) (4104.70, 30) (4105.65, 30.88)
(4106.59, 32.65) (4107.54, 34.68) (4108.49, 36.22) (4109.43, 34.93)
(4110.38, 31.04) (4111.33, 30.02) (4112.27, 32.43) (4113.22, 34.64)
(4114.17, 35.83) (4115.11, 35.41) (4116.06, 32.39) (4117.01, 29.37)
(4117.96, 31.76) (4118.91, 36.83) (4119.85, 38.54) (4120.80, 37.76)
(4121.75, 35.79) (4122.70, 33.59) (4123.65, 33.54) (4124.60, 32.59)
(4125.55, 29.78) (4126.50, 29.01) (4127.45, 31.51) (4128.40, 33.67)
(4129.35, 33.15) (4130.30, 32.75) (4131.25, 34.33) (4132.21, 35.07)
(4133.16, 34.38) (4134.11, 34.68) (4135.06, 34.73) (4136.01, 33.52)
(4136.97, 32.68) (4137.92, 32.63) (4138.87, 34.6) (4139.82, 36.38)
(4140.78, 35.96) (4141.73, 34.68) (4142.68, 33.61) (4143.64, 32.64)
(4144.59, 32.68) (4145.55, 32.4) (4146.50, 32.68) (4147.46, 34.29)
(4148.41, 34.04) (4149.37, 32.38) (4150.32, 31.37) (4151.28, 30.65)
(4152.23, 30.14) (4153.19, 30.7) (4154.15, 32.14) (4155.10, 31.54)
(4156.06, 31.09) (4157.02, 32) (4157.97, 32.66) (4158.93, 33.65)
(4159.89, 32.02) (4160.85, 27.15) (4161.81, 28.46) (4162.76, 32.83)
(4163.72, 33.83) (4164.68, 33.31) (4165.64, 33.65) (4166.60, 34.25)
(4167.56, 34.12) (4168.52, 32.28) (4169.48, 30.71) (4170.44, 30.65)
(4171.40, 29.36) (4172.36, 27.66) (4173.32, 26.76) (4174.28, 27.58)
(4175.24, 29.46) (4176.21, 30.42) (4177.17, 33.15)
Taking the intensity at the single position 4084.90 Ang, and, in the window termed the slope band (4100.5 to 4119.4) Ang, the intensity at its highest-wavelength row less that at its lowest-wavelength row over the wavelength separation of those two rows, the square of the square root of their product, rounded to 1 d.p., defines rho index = 14.9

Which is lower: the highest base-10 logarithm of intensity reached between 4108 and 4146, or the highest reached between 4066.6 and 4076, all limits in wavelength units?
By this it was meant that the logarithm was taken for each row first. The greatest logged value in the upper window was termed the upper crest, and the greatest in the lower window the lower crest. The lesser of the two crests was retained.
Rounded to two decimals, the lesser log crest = 1.55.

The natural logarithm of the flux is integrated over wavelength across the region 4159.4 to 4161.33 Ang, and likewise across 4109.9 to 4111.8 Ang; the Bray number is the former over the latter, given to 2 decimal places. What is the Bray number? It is 1.00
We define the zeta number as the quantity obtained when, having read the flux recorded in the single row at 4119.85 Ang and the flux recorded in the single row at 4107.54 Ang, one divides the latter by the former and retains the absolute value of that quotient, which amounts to 0.90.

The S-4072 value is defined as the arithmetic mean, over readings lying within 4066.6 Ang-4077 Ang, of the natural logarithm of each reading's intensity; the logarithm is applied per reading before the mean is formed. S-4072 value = 3.50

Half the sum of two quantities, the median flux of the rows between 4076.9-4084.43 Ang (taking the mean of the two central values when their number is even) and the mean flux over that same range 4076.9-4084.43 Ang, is 33.6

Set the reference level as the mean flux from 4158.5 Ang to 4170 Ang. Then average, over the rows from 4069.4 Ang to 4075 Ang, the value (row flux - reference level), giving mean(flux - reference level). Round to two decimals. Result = 0.91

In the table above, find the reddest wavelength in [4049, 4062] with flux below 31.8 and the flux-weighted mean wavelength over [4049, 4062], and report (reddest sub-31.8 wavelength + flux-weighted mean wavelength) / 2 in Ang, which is 4058.3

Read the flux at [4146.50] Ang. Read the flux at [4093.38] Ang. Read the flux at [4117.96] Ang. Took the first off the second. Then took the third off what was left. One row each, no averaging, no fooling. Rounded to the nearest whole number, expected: -31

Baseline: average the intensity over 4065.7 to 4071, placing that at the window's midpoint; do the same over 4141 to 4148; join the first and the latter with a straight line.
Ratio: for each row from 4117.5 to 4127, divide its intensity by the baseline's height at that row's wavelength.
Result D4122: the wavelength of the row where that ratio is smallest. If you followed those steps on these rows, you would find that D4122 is 4126.50 Ang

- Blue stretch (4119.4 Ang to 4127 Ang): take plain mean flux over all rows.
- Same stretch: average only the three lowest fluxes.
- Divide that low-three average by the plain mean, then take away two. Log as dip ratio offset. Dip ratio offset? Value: -1.10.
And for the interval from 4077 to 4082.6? -1.02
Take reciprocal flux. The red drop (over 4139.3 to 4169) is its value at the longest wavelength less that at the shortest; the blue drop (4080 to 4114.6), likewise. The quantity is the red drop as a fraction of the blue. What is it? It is -3.3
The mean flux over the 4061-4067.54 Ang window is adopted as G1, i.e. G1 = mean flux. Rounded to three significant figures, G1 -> 29.6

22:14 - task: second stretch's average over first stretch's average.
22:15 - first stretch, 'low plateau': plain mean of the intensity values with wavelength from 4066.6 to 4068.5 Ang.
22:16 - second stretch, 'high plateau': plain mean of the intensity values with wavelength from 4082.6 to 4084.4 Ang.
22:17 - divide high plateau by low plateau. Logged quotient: 1.03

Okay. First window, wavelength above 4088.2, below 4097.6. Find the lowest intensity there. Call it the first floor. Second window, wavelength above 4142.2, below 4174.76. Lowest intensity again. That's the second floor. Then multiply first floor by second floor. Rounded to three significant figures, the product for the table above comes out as 860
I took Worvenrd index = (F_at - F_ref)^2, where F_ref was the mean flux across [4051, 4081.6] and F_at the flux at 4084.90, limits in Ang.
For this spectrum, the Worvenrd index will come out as 21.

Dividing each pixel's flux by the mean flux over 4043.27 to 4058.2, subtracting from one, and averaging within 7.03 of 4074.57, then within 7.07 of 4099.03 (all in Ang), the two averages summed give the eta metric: 0.14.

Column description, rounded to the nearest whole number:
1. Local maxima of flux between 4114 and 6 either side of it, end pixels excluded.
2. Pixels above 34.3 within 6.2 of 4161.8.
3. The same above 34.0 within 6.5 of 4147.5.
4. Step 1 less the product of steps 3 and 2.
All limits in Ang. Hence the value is 1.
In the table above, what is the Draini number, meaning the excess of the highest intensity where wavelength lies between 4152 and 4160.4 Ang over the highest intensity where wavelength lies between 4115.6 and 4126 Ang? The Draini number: -4.9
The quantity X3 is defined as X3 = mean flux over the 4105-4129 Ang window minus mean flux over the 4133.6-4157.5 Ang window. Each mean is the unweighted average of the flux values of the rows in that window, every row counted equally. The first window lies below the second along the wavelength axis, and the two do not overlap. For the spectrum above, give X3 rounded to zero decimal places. 0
